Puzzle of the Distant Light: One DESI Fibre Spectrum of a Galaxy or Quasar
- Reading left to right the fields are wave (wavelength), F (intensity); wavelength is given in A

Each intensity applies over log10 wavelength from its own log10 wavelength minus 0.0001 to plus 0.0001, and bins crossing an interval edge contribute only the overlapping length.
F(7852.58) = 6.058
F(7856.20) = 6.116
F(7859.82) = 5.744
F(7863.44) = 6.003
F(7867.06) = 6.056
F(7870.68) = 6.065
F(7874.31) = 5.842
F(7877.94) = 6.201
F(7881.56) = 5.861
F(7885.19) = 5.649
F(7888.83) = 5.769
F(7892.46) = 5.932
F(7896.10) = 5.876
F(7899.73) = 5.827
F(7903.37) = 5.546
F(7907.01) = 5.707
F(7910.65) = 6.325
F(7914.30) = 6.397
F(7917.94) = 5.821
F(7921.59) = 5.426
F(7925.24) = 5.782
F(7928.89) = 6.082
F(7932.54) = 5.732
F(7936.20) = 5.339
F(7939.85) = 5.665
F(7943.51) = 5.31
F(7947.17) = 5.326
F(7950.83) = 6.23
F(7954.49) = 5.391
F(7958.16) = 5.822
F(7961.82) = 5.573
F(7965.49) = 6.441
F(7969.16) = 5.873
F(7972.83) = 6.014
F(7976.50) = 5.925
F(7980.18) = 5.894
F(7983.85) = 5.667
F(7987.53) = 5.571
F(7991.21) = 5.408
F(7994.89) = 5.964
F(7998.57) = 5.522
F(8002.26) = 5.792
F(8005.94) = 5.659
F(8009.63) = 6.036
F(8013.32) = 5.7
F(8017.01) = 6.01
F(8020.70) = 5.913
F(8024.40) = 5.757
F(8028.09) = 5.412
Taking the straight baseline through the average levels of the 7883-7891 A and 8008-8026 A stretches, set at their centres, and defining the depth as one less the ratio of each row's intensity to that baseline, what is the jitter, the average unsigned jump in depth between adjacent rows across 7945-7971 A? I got 0.111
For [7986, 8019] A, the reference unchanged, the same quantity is 0.055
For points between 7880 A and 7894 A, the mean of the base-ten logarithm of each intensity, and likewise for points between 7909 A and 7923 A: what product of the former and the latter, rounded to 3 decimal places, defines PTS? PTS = 0.593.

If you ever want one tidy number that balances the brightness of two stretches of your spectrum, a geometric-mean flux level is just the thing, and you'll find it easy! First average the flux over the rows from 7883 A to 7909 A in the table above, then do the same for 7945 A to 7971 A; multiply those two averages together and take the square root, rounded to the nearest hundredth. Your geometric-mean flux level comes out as 5.78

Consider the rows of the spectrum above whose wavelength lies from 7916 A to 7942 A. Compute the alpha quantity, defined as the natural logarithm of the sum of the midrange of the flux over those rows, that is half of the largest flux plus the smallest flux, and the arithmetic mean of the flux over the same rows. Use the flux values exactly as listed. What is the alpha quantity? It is 2.434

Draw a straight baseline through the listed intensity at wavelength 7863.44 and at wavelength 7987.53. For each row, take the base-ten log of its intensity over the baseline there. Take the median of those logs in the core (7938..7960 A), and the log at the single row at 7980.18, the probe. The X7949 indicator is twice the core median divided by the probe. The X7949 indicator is -1.3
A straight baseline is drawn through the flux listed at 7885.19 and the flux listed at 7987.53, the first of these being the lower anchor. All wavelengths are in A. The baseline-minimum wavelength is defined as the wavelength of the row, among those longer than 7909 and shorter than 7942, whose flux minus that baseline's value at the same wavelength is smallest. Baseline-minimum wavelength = 7936.20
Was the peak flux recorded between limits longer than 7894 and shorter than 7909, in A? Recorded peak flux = 5.876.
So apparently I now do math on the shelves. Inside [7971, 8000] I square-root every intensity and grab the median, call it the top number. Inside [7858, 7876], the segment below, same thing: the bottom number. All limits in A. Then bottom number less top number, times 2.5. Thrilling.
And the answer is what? 0.11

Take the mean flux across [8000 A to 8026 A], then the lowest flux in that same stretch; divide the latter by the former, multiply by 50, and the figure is 48.5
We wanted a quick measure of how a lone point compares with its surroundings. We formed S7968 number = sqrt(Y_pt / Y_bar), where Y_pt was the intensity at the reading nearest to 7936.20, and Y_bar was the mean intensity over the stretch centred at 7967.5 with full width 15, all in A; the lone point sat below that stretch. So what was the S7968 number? 0.95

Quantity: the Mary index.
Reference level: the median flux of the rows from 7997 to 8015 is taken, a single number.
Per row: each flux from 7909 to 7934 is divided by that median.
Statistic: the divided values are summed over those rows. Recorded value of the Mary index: 7.3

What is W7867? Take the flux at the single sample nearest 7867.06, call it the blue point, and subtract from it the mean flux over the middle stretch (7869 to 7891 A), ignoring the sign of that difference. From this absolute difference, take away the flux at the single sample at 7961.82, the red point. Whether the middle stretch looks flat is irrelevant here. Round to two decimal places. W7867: -5.41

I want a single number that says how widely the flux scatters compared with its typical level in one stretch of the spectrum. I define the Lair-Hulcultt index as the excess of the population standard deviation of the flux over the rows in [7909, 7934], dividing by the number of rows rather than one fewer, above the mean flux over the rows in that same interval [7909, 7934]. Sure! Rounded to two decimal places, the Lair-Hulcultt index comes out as -5.62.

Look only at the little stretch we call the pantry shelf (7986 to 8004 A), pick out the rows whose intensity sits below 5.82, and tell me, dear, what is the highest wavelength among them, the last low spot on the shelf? 8002.26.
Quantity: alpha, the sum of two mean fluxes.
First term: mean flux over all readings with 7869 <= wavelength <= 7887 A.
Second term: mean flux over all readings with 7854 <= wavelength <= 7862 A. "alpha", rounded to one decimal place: 11.9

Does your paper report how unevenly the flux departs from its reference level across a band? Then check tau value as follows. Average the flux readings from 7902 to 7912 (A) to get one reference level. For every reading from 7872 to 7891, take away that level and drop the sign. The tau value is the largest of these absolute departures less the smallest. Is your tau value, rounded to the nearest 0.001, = 0.340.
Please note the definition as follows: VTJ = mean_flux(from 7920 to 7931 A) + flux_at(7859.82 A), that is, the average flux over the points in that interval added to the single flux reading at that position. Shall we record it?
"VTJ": 11.5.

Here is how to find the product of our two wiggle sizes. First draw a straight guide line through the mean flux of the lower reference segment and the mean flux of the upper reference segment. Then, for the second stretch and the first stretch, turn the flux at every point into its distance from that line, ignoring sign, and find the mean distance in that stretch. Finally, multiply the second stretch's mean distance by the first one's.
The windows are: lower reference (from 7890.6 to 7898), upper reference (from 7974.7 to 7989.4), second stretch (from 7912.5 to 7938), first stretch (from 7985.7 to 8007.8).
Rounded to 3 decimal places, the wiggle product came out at 0.050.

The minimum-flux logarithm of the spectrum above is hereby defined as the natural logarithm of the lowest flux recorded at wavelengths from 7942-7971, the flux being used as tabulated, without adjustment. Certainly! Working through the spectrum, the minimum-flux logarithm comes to 1.67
